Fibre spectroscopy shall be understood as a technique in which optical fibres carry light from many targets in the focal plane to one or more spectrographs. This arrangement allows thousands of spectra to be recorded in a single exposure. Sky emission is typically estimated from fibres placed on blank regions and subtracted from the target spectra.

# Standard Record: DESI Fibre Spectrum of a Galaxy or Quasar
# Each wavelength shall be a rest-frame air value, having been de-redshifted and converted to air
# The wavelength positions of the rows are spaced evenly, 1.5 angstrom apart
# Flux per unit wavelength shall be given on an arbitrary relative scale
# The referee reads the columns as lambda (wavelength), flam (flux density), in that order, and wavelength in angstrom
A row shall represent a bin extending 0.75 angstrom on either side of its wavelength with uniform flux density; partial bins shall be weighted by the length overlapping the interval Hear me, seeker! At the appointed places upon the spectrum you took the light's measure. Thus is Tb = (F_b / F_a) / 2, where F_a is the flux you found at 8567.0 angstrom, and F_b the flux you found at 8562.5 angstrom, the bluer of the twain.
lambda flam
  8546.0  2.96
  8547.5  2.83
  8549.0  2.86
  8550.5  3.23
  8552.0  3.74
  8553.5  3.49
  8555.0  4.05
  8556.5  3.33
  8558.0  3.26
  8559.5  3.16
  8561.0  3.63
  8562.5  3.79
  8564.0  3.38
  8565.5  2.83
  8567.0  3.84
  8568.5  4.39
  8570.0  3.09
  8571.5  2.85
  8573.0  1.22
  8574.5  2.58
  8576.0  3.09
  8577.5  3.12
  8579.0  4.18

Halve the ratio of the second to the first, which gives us 0.49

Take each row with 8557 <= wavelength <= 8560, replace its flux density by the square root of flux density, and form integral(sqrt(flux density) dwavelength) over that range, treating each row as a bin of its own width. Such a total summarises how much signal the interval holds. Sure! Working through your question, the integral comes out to 5.4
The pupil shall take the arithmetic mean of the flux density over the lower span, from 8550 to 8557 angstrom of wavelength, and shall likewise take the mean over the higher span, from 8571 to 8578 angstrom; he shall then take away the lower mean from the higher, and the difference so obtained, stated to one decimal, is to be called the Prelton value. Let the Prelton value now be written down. -1.0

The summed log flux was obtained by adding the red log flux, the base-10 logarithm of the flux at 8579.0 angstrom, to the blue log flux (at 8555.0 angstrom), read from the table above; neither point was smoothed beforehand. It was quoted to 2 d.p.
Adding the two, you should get 1.23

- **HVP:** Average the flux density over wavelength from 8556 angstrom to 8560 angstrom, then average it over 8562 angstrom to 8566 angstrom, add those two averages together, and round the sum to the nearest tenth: 6.6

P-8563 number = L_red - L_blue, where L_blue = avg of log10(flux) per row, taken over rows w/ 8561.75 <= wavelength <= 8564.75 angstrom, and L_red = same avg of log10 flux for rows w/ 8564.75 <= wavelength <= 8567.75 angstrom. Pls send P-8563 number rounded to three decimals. -0.036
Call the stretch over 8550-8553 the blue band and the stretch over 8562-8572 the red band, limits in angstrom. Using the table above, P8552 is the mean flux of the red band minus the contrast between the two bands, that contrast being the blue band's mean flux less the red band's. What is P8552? 3.4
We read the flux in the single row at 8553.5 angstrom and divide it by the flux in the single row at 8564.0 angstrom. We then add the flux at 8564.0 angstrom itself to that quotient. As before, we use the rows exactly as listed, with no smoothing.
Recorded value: 4.41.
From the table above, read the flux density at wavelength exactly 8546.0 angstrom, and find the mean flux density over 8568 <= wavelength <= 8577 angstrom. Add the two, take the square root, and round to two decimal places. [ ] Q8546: 2.41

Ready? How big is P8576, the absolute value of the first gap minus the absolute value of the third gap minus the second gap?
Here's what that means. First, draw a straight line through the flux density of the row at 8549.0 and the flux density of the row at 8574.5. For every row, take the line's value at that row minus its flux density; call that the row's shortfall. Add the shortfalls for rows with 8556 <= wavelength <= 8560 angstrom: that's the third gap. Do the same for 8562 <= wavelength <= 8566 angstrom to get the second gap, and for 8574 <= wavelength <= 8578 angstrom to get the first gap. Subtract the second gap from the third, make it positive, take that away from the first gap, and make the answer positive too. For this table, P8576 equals 2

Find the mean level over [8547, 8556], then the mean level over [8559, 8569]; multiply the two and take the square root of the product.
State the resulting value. 3.5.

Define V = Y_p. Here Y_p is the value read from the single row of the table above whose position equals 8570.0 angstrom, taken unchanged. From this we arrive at 3.09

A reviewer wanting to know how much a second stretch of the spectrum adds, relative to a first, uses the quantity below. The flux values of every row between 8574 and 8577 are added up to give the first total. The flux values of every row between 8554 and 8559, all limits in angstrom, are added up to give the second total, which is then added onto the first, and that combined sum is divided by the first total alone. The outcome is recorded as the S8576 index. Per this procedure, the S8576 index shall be 2.9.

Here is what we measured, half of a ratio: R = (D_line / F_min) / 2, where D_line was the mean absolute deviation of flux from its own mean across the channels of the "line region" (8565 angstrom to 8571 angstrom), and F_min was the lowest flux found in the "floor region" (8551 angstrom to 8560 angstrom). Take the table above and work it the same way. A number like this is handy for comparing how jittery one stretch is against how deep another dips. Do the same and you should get 0.091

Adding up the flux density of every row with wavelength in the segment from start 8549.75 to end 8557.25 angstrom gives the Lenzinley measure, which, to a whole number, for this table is 18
